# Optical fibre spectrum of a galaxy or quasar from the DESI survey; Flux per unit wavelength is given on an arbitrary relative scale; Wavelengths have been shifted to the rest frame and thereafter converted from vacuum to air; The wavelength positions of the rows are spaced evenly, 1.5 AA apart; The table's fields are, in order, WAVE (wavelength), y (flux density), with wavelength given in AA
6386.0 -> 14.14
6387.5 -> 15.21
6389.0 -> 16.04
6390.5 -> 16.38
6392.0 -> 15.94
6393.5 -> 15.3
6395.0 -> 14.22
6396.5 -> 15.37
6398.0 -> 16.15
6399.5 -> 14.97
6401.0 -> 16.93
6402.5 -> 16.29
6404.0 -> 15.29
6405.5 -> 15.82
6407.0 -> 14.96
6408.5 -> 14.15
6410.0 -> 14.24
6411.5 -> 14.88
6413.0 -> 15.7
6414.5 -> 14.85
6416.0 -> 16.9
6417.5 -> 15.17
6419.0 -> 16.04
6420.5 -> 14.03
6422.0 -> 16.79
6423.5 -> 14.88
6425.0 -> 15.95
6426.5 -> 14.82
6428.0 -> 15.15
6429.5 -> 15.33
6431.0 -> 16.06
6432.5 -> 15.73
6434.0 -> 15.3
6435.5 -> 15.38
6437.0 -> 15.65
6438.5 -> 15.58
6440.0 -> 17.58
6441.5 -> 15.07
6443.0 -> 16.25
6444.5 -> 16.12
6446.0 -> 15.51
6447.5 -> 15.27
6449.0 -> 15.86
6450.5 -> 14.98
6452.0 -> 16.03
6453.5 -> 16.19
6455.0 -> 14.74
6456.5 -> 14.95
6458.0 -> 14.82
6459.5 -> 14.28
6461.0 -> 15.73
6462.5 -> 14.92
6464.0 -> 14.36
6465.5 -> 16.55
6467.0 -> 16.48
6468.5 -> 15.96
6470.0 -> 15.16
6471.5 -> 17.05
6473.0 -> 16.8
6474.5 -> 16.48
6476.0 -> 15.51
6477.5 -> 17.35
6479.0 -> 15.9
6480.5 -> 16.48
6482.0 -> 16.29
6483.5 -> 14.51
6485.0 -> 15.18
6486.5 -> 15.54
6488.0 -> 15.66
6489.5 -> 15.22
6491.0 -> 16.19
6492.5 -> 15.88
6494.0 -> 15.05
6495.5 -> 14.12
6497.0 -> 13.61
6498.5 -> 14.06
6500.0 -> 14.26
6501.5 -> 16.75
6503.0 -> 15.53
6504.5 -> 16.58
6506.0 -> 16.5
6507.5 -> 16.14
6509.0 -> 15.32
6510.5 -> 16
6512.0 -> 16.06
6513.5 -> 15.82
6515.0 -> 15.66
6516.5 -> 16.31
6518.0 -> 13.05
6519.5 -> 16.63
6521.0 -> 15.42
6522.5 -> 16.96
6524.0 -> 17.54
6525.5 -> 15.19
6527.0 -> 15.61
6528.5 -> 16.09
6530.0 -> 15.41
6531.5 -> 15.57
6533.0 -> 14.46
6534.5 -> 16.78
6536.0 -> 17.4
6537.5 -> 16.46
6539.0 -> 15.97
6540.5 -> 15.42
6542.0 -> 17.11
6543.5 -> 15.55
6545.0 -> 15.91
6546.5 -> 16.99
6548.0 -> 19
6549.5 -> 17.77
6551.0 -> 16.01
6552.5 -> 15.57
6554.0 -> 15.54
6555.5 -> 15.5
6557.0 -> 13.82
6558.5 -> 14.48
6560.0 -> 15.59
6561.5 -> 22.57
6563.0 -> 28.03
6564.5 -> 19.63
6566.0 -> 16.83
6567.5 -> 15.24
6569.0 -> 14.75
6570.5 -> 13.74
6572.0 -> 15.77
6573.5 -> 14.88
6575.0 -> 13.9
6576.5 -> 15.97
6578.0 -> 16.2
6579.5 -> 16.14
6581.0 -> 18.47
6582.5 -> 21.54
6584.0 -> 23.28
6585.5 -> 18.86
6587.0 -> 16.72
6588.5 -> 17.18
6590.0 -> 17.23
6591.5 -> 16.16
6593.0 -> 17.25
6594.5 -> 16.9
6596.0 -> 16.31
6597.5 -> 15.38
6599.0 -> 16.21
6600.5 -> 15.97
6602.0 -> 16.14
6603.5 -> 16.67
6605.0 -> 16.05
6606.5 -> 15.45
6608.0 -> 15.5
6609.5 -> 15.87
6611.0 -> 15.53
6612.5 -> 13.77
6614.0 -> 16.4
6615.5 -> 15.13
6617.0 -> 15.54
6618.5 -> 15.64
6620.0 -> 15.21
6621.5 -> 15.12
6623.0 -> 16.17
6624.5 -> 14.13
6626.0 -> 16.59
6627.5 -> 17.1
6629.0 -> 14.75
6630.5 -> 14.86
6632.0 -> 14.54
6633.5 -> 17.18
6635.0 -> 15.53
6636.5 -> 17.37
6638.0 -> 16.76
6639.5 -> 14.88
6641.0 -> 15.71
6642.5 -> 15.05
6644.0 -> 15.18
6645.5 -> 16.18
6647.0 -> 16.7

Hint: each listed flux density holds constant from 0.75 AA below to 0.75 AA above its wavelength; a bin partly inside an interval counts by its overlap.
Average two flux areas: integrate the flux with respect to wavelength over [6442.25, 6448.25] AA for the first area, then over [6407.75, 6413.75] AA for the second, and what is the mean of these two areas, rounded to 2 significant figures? 92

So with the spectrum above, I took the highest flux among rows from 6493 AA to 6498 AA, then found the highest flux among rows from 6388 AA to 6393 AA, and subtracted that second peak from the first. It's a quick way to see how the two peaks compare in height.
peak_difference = -1.3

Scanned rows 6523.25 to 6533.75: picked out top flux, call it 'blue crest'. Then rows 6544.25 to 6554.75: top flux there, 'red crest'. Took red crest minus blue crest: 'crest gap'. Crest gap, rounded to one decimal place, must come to 1.5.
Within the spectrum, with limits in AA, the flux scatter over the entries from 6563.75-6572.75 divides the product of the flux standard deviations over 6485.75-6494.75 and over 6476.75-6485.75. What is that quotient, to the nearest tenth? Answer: 0.2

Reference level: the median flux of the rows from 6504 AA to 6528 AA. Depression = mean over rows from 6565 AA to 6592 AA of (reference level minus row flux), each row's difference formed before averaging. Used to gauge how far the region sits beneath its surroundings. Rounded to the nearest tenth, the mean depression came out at -0.8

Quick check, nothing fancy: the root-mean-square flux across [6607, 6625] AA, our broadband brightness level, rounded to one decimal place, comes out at 15.4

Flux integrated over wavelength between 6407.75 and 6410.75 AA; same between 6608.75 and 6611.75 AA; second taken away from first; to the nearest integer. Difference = -5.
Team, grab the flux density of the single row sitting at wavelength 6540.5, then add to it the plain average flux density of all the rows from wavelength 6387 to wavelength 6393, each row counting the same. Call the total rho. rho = 31.3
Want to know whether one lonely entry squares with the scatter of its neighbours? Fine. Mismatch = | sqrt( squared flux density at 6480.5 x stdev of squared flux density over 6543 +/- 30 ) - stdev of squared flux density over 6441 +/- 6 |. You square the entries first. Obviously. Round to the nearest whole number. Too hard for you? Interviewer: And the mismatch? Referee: 140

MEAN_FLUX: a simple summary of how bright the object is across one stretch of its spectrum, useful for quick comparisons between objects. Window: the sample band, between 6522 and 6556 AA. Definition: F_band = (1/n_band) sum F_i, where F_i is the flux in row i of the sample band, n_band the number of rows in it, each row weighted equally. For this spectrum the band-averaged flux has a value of 16.3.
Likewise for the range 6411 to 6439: 15.5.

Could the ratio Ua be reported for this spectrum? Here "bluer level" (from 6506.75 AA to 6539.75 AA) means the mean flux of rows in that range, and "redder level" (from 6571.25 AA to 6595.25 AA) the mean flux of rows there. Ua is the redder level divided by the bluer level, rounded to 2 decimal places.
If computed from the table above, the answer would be 1.09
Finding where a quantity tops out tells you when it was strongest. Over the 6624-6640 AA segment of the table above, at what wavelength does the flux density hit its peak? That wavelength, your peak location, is 6636.5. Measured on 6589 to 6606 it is 6593.0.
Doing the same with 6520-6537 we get 6524.0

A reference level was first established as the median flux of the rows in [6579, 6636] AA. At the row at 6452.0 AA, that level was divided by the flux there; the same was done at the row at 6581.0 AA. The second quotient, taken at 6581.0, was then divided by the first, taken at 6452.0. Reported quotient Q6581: 0.87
